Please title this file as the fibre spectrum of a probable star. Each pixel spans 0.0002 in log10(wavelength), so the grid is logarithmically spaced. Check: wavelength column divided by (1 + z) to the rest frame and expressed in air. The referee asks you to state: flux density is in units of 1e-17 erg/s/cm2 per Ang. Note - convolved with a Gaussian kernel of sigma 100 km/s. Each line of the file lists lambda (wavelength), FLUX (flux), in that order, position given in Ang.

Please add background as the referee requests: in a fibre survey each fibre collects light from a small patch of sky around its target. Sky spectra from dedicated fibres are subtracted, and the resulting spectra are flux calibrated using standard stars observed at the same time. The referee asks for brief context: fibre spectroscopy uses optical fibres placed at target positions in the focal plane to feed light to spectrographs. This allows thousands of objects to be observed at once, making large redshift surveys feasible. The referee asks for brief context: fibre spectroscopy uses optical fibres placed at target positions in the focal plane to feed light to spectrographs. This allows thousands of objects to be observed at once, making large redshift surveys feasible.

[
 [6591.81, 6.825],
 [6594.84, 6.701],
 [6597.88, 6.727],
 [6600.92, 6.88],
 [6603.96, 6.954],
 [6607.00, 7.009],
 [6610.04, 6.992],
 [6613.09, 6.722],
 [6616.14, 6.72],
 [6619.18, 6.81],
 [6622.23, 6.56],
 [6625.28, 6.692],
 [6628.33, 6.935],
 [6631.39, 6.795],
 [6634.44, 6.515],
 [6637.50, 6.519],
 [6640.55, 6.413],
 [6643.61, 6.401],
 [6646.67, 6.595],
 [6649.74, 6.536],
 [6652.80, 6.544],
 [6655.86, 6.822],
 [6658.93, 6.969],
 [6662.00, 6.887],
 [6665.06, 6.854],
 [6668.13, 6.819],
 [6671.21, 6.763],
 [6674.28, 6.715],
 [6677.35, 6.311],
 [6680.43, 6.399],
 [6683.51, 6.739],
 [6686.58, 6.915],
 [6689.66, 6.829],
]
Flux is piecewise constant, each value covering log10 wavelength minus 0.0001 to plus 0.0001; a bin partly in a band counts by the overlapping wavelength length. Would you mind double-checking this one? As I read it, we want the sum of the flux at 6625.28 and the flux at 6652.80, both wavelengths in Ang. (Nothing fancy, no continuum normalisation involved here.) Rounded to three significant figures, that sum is 13.2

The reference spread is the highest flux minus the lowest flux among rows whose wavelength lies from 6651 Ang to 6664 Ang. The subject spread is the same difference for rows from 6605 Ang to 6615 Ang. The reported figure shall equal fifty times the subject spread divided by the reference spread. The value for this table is 34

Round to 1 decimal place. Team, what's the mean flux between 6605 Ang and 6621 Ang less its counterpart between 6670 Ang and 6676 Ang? 0.1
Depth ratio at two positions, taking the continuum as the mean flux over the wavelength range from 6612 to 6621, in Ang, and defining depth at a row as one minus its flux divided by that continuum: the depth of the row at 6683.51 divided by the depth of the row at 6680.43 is 0.0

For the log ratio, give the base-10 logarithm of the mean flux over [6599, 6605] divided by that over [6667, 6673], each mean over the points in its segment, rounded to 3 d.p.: 0.008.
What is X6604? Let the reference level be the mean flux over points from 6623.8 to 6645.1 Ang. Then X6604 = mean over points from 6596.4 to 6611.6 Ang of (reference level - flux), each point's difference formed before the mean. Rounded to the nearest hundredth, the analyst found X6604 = -0.30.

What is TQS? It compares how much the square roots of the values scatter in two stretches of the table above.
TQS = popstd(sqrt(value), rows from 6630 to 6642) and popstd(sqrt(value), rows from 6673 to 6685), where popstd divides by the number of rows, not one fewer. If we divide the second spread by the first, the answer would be 1.3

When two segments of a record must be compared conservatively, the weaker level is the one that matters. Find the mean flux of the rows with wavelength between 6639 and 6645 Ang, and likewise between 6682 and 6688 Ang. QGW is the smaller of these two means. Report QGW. 6.41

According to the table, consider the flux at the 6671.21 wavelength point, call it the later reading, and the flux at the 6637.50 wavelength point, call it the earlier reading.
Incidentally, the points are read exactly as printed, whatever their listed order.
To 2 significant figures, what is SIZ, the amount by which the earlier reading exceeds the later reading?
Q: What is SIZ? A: -0.24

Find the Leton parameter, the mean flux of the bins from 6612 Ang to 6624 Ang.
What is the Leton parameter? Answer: 6.70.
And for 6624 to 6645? 6.61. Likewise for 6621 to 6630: 6.73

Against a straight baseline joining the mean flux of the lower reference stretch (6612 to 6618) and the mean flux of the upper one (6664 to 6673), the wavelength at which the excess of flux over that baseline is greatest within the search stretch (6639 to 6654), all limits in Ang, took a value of 6646.67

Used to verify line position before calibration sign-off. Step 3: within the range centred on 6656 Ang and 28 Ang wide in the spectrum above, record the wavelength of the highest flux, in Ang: 6658.93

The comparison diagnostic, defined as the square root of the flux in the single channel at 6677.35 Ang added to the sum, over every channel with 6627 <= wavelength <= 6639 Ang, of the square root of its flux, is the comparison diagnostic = 13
